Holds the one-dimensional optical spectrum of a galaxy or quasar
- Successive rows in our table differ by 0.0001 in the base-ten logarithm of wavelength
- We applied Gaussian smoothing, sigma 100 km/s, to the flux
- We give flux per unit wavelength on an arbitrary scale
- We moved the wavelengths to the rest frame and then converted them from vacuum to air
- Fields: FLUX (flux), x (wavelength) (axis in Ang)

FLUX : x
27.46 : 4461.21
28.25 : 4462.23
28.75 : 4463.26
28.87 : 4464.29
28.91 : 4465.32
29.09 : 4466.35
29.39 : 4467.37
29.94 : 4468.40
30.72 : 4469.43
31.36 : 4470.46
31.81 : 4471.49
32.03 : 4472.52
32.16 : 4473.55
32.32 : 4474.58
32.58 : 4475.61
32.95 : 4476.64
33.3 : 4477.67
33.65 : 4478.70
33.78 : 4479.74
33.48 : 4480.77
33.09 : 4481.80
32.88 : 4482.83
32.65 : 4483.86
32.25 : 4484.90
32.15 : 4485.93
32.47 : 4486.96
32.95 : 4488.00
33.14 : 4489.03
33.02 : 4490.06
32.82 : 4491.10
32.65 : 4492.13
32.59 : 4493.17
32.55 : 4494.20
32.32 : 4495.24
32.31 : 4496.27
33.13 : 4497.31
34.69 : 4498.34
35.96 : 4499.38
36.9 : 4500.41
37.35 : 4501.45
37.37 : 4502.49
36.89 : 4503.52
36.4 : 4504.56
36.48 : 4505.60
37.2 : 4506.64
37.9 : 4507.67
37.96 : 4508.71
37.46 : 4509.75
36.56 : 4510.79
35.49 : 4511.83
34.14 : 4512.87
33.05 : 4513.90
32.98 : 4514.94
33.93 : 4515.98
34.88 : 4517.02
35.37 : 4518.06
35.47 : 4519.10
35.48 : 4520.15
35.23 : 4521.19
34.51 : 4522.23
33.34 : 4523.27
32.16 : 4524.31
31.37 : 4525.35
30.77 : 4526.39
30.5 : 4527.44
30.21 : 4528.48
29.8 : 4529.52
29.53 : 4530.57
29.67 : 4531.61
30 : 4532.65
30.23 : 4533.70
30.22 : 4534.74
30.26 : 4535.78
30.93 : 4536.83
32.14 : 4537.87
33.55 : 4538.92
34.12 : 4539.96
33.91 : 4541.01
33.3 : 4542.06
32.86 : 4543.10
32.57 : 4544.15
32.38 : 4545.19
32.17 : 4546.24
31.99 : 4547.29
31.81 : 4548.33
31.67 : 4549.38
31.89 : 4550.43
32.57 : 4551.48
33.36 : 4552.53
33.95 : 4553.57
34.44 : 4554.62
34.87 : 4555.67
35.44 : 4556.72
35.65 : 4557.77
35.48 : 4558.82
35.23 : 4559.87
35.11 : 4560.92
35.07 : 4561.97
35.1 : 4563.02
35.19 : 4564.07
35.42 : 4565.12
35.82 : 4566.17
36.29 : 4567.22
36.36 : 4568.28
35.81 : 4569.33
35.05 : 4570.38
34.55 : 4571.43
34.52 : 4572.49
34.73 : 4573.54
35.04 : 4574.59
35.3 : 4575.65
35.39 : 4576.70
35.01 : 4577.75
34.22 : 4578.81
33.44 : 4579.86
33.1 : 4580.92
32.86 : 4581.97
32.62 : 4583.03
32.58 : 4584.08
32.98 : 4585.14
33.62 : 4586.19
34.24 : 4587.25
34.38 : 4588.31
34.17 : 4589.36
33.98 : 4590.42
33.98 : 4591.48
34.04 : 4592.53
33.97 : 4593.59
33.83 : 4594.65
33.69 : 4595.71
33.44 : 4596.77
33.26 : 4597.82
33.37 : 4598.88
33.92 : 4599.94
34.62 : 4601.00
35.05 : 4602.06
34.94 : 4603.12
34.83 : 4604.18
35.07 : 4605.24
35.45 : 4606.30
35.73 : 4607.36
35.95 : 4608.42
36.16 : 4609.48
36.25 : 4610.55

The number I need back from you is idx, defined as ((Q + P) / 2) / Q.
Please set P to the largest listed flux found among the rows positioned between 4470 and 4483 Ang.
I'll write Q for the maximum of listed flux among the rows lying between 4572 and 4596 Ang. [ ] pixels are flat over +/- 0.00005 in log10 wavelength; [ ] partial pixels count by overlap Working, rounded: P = 33.78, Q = 35.39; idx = 0.98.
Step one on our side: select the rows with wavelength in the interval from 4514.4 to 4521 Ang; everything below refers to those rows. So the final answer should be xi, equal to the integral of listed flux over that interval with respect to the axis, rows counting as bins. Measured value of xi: 229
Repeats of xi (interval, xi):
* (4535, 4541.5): 210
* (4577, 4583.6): 222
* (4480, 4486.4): 210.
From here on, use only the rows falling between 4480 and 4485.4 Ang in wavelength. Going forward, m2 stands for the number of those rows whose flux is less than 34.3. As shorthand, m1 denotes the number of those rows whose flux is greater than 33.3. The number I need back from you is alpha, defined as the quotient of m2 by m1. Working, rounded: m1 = 1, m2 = 5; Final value 5.0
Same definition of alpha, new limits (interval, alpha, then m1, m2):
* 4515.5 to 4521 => 0.2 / 5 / 1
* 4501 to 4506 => 0.0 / 5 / 0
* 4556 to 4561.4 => 0.0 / 5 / 0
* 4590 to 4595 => 1.0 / 5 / 5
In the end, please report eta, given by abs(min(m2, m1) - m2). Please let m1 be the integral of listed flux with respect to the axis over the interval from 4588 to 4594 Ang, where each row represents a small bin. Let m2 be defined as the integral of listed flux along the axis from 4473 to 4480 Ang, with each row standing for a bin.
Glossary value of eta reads 26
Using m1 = 205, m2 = 230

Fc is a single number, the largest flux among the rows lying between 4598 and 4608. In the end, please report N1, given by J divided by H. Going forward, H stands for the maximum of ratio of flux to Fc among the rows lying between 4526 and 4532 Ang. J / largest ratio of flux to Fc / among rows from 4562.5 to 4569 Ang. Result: 1.18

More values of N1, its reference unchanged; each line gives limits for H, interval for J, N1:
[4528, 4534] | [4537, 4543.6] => 1.13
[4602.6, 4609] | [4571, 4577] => 0.98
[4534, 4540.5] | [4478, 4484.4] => 0.99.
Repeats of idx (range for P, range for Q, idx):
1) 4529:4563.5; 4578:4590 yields 1.02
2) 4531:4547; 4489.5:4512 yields 0.95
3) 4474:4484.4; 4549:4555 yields 0.99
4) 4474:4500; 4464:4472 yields 1.07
